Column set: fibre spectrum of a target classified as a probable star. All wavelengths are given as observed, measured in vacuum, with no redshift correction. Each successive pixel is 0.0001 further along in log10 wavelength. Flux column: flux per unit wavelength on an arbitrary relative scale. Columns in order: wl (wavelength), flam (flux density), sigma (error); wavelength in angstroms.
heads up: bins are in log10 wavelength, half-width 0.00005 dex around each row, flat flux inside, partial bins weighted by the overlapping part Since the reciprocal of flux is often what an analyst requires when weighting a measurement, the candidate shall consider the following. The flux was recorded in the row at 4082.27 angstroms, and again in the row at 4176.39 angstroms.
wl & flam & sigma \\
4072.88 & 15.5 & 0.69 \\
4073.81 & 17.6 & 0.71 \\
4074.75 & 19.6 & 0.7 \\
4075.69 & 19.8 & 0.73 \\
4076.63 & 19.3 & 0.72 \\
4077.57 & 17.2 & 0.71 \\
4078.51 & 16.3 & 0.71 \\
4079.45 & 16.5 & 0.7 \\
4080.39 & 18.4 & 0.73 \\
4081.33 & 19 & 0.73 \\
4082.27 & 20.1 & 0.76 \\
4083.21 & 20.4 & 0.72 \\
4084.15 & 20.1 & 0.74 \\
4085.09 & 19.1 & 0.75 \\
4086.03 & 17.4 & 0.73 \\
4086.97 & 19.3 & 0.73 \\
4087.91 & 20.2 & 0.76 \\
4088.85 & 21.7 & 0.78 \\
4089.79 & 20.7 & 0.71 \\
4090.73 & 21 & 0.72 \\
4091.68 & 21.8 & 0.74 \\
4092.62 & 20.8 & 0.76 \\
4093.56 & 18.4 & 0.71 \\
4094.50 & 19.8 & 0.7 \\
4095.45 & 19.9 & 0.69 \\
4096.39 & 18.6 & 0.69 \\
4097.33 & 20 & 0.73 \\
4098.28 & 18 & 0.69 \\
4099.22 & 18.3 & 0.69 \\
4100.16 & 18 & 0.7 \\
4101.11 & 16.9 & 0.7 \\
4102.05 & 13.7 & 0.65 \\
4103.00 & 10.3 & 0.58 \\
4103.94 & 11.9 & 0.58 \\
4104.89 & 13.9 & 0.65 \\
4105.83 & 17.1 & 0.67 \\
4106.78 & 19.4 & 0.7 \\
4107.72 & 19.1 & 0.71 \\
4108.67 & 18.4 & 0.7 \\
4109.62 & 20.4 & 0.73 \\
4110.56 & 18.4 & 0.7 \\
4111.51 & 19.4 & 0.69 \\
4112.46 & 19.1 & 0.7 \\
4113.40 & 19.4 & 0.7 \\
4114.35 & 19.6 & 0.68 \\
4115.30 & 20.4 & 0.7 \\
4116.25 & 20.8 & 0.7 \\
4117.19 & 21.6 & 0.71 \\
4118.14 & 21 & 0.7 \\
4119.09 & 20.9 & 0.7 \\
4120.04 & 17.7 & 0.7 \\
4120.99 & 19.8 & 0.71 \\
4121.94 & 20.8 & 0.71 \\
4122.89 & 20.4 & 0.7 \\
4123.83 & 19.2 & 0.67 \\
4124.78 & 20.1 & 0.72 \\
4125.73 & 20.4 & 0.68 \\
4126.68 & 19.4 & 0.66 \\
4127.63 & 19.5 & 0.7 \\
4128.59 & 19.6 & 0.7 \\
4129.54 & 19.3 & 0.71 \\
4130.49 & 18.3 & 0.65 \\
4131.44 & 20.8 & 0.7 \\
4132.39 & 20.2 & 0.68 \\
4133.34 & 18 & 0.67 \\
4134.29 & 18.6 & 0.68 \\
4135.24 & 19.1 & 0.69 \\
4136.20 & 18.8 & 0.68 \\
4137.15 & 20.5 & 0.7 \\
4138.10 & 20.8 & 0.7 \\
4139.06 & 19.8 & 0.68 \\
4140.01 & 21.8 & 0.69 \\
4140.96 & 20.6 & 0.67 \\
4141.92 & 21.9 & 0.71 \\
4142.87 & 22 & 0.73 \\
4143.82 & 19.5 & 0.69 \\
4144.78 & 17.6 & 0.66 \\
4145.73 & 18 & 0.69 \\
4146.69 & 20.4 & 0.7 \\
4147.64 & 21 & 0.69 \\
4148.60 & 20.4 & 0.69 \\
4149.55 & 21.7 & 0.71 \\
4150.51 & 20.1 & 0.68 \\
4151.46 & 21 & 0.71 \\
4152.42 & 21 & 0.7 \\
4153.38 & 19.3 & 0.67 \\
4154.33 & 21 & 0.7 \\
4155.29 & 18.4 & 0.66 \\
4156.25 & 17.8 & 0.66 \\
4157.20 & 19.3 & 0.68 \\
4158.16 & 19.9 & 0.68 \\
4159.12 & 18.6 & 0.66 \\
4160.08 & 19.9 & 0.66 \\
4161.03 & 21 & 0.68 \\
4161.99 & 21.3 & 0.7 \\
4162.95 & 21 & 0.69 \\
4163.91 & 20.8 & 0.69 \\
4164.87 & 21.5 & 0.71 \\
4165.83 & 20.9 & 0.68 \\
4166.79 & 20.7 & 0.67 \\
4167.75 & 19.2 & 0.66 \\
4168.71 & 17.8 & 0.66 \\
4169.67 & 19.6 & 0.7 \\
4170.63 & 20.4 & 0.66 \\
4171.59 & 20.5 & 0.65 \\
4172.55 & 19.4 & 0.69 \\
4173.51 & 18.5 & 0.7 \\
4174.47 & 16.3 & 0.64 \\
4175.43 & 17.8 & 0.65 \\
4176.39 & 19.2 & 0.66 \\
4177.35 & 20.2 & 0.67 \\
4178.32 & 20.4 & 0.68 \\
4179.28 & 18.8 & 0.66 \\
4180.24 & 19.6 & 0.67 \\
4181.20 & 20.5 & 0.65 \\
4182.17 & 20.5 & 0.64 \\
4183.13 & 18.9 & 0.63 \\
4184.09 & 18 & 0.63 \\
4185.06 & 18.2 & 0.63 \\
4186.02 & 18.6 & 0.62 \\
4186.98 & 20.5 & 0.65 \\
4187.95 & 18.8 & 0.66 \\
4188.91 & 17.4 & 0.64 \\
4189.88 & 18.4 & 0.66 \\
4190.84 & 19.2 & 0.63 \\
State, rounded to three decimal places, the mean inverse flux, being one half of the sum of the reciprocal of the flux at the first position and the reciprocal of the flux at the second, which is 0.051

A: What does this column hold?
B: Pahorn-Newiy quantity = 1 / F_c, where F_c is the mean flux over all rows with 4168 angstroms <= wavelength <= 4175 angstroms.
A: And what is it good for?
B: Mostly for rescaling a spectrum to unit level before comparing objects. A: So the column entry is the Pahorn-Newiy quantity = 0.0528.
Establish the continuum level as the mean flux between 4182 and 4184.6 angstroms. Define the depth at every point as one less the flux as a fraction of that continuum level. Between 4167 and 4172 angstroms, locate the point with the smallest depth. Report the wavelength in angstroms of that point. 4171.59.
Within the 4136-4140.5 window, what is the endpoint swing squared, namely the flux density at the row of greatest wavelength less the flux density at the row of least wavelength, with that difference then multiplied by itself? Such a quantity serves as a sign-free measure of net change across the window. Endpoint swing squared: 9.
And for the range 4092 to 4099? 8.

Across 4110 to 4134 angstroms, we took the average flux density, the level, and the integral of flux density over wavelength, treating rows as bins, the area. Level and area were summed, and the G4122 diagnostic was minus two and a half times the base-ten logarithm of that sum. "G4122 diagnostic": -6.7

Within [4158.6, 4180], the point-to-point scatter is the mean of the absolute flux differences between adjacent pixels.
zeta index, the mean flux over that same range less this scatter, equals 18.8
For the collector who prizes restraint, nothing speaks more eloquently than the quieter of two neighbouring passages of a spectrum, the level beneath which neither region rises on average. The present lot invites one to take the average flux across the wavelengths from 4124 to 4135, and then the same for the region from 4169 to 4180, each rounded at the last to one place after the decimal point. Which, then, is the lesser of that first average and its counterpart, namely 19.2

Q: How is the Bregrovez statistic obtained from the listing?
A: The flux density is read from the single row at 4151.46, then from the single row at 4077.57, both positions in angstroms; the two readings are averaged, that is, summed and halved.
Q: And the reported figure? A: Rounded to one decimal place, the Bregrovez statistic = 19.1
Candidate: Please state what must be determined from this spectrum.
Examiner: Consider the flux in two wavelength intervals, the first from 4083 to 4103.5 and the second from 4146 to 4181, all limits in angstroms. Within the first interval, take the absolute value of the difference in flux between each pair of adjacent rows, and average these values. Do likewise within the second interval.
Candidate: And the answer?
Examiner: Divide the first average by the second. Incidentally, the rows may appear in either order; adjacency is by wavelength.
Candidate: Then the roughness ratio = 1.26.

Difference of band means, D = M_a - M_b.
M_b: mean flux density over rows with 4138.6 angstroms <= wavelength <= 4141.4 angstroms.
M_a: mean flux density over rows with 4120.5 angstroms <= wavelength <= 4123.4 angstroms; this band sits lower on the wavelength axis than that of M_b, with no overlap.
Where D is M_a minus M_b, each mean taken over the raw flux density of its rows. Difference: -0.4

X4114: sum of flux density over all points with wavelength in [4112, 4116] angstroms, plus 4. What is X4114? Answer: 82.5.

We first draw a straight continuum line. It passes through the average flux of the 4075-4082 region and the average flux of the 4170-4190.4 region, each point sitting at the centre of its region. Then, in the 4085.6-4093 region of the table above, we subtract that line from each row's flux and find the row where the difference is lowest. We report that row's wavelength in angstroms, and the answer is 4086.03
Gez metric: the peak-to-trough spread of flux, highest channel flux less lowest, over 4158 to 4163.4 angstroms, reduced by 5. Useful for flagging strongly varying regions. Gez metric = -2.3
